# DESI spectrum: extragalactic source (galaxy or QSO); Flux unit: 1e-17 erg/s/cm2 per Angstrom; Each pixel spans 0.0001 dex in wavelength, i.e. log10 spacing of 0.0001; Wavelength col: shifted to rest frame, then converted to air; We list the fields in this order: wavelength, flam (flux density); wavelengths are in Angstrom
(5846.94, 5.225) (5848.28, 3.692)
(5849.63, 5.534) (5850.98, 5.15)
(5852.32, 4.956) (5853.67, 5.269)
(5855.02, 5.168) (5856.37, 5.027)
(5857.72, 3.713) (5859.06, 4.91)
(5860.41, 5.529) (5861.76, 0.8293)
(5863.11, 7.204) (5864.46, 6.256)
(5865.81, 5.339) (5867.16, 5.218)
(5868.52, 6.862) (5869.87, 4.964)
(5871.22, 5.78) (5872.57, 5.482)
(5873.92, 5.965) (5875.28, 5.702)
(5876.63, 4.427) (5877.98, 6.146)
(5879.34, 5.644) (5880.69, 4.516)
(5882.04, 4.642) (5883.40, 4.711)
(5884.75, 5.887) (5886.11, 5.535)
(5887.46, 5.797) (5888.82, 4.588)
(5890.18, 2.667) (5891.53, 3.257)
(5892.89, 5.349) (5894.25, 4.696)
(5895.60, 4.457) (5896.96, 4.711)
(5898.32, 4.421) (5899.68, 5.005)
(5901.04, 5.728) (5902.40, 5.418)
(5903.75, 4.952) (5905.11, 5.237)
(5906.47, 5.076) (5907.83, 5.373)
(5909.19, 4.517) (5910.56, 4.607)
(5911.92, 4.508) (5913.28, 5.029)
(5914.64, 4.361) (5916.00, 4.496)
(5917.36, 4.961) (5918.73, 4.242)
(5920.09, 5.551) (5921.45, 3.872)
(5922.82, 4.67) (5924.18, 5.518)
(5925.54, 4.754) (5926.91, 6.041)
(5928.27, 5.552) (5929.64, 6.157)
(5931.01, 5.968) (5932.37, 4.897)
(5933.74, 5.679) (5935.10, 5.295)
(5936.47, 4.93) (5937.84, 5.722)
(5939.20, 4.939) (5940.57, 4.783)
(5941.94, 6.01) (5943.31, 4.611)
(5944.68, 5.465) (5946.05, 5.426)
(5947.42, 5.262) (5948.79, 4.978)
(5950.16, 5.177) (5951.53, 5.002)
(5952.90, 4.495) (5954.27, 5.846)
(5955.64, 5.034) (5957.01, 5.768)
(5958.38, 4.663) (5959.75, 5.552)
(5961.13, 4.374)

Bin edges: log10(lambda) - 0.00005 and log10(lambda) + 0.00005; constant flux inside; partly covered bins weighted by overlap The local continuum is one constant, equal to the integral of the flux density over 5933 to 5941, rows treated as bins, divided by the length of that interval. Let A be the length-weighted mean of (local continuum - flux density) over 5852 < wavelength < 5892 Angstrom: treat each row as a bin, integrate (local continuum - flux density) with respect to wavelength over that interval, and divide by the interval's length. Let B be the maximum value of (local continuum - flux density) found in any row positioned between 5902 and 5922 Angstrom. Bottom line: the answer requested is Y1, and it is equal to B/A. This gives 8.5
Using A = 0.16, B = 1.4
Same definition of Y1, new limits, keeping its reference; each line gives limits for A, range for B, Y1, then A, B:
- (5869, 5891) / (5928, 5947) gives 7.6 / 0.08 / 0.6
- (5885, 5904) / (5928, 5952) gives 1.4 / 0.46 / 0.6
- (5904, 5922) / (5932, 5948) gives 1.3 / 0.47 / 0.6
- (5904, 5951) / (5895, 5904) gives 6.2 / 0.13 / 0.8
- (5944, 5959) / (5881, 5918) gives 60.0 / 0.04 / 2.6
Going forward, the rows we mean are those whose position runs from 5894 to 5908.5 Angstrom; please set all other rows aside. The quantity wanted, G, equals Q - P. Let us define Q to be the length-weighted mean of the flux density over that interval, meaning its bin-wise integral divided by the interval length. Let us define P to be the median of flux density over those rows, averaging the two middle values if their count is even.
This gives 0.01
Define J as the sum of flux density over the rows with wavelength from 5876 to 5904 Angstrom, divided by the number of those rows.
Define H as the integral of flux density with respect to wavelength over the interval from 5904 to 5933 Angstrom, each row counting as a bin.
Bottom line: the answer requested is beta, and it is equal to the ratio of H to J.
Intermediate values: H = 146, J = 4.88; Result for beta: 29.8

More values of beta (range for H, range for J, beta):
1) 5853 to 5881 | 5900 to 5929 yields 29.5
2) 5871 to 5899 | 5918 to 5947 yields 26.5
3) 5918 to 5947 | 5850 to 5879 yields 29.0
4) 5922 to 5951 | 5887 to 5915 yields 32.5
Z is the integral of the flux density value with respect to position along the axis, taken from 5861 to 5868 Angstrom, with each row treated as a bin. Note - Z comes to 35.1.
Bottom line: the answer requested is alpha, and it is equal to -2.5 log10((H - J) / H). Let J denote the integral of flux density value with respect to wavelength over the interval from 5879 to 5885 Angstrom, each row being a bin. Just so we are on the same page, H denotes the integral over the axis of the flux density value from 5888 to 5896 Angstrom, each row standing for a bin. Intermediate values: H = 33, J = 30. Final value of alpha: 2.4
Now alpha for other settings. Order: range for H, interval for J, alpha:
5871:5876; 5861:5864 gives 0.6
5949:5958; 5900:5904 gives 0.7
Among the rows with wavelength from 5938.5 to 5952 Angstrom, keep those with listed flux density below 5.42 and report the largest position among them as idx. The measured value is 5951.53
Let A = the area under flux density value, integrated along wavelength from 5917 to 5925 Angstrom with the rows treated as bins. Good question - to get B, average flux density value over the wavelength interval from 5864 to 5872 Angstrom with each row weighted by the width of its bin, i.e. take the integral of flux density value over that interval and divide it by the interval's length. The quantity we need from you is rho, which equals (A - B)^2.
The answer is 1066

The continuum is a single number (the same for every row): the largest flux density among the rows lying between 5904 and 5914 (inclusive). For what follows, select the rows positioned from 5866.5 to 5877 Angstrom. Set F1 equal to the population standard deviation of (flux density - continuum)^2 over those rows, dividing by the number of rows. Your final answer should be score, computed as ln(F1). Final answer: -0.4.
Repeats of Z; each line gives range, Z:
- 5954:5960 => 32.0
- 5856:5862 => 25.1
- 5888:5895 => 29.0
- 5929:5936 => 39.0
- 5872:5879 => 38.8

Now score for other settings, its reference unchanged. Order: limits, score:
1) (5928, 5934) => -1.6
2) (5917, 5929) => -0.4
